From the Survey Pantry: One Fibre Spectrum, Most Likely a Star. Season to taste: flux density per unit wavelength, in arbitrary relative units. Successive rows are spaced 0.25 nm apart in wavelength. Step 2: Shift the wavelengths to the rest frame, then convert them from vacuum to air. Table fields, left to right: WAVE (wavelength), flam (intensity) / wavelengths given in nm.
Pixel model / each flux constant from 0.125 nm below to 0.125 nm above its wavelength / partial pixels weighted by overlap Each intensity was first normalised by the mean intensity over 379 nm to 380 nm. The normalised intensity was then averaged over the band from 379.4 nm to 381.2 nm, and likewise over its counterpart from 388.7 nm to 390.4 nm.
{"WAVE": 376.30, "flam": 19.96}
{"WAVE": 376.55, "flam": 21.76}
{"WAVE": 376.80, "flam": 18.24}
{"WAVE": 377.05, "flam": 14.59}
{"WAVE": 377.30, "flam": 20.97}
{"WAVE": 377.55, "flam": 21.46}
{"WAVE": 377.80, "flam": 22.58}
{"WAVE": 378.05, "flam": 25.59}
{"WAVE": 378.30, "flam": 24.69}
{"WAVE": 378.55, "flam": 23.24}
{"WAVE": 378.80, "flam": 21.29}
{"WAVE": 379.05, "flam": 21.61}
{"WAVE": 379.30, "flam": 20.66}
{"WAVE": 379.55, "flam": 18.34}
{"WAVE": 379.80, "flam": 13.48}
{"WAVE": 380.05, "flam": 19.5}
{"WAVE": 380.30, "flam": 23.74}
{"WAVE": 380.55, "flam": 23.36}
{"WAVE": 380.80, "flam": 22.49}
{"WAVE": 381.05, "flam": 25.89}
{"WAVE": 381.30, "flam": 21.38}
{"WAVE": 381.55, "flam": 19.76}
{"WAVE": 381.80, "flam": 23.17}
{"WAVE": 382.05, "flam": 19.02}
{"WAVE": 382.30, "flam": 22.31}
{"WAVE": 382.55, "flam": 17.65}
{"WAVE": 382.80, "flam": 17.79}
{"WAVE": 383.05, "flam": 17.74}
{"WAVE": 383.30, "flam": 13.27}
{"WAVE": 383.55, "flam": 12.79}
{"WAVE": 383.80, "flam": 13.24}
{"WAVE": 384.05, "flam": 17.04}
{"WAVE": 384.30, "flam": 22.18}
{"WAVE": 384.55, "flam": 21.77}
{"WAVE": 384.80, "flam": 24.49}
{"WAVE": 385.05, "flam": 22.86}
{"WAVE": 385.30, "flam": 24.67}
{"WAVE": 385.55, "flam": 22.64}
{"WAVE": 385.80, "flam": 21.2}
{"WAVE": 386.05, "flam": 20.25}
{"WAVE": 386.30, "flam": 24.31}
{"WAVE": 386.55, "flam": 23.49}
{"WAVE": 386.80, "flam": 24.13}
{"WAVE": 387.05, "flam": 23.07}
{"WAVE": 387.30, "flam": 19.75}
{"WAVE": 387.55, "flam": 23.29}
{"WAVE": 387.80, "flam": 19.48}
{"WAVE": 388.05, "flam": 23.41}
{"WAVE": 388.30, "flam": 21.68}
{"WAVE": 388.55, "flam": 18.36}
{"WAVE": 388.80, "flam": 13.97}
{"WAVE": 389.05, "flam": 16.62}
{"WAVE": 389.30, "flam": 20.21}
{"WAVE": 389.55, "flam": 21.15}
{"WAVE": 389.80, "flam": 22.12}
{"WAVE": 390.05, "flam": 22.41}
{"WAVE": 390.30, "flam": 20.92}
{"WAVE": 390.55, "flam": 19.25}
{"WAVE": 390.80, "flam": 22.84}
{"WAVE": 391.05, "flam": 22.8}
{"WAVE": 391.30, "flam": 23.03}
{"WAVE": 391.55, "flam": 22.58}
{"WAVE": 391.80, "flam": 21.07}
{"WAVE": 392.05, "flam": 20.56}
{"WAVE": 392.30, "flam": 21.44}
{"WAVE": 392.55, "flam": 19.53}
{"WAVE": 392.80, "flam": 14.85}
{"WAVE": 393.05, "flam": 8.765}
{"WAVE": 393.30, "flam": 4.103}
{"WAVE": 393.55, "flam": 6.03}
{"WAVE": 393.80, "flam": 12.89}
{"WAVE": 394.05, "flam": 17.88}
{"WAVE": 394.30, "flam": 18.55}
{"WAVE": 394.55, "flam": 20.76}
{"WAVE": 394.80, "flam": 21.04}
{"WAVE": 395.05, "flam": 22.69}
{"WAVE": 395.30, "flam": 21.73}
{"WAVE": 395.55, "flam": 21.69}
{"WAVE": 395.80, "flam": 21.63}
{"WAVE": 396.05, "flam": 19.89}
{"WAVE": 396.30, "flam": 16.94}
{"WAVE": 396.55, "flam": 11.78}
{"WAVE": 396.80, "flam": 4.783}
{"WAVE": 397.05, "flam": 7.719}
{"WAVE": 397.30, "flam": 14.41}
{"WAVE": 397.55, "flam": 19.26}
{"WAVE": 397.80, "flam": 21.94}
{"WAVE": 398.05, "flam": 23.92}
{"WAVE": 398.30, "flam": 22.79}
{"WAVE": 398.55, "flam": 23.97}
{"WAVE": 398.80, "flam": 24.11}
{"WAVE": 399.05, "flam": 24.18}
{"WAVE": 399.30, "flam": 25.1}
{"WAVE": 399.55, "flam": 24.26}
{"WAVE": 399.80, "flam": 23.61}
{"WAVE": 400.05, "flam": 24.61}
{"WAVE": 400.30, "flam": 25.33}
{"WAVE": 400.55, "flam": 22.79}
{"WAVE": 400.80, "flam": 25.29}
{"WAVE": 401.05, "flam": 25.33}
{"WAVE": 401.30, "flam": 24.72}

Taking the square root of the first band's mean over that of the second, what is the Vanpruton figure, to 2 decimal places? 1.03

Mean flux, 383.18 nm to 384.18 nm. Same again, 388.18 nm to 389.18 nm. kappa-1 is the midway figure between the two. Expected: 16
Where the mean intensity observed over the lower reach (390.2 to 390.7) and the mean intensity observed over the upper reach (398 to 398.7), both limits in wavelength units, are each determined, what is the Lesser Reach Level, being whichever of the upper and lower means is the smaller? 20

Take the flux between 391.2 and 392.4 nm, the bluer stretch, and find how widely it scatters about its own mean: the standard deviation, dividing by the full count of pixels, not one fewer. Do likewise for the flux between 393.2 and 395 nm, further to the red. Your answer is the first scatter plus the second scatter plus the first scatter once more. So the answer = 8.3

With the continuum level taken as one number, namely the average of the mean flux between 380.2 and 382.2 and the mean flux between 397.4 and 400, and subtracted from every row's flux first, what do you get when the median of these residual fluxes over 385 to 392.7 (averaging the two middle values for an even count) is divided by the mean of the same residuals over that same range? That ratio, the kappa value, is 0.8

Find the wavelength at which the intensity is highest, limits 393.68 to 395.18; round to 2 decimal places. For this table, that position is 395.05 nm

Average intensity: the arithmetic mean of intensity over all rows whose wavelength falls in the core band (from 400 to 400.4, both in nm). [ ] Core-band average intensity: 25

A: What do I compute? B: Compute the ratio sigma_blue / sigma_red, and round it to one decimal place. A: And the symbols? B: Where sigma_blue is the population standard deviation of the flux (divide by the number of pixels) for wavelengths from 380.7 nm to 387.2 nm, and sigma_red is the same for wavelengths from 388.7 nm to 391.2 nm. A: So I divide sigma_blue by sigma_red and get 1.3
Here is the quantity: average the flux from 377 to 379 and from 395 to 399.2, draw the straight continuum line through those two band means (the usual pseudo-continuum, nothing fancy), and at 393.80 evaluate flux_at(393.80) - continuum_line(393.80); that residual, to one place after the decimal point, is -6.6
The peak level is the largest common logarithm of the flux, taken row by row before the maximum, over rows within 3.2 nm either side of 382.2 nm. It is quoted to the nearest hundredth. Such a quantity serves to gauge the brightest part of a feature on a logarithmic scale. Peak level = 1.41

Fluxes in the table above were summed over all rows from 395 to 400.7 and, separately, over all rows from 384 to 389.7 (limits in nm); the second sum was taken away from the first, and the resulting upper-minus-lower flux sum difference -21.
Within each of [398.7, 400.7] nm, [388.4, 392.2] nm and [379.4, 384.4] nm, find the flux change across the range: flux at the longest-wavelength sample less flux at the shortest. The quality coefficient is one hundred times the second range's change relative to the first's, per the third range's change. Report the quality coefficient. -43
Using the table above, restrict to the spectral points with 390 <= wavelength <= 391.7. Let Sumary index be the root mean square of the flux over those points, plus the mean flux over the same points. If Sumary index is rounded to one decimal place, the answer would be 44.0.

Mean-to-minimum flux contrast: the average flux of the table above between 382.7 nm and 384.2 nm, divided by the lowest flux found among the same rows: 1.20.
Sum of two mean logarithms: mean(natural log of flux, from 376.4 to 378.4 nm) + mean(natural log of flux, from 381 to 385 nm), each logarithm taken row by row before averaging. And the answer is 5.98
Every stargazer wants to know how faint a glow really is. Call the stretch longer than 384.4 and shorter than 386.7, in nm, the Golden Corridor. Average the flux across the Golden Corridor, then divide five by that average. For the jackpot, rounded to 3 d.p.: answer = 0.219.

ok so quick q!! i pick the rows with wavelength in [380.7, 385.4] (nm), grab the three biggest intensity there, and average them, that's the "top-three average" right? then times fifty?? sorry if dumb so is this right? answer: 1251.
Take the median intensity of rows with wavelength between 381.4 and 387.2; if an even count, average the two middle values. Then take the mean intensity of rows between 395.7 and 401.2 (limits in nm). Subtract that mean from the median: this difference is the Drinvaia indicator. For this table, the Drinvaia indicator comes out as 1.1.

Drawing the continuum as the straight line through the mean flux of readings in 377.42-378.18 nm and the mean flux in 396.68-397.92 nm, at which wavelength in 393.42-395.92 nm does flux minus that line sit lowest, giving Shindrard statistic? 393.55 nm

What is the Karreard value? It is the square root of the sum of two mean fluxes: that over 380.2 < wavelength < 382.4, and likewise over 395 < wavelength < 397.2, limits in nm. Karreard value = 6.2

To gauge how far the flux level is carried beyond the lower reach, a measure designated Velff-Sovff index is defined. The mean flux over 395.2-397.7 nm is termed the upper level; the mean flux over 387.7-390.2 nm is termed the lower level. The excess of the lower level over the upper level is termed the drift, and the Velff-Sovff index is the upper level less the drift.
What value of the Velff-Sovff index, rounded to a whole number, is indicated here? 12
